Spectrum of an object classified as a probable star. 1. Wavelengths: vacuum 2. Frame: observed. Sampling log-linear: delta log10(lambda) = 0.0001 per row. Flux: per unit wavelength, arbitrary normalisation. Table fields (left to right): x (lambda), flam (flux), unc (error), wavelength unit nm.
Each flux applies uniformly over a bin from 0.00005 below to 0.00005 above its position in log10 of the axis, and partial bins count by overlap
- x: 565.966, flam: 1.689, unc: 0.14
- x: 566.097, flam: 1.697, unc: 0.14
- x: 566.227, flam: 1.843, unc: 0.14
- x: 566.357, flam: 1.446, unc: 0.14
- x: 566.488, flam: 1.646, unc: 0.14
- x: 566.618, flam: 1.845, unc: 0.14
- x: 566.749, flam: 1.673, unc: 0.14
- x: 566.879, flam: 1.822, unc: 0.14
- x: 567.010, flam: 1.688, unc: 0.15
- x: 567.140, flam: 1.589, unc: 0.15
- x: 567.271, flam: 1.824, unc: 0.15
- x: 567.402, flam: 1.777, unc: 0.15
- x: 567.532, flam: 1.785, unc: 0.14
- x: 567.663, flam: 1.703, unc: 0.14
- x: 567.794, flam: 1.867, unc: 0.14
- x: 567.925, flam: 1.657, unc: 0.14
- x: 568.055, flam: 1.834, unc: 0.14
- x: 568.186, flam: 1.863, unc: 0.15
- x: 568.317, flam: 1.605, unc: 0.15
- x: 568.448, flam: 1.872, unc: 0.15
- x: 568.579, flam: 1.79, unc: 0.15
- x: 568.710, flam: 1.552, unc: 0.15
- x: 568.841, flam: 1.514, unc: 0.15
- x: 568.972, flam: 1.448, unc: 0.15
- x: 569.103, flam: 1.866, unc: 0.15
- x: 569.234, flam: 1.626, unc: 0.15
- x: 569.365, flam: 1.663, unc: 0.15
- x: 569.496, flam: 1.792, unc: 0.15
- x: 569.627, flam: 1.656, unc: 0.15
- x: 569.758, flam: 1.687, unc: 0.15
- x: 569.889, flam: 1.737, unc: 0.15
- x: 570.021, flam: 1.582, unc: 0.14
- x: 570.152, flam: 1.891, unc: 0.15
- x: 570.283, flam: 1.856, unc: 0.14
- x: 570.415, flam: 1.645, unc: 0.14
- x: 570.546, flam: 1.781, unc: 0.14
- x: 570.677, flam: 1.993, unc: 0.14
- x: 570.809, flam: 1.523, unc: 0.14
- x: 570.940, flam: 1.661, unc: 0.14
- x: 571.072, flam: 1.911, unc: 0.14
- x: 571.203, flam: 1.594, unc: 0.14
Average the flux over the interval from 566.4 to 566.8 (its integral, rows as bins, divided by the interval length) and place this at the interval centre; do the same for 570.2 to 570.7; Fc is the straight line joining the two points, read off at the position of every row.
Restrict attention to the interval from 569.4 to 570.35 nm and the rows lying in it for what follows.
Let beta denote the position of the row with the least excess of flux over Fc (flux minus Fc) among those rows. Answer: 570.021 nm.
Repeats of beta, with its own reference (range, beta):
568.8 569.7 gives 568.972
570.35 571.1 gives 570.809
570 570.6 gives 570.021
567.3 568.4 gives 568.317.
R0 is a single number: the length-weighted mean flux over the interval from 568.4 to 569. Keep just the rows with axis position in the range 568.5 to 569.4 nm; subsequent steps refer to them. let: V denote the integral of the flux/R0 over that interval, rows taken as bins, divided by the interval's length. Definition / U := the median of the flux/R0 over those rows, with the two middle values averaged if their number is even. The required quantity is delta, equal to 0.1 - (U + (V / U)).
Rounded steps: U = 0.99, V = 1.000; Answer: -1.90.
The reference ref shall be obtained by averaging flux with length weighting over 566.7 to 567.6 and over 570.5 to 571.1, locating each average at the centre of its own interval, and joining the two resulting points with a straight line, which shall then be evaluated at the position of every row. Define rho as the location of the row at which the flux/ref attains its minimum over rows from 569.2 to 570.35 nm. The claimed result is 570.021 nm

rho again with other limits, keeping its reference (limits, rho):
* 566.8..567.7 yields 567.140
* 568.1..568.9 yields 568.841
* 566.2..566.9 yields 566.357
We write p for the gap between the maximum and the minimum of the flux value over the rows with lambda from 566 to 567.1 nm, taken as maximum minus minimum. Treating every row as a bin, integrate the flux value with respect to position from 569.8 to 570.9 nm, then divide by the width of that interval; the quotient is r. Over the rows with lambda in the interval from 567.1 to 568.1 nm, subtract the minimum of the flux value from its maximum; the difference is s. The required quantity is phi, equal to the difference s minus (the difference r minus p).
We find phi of -1.07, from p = 0.40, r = 1.75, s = 0.278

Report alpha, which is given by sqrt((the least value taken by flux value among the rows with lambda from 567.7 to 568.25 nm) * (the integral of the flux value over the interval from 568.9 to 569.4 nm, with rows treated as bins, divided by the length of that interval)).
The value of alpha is 1.65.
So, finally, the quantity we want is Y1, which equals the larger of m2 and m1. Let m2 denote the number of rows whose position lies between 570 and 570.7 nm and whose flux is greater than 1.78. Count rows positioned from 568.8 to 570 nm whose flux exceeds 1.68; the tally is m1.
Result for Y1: 4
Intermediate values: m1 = 4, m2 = 4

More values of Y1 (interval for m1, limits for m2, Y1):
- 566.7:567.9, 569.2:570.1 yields 7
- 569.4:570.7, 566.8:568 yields 7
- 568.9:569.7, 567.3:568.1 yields 3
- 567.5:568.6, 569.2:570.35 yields 7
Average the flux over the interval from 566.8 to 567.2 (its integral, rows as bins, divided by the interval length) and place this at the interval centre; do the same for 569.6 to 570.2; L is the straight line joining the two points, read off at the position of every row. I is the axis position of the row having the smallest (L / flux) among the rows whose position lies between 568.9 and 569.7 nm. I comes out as 569.103 nm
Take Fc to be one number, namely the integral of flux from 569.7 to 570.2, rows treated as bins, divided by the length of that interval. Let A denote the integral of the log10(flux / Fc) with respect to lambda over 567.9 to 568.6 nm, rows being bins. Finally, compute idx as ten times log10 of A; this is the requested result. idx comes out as -20.2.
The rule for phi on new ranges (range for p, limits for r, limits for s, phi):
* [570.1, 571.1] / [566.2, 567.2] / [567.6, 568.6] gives -0.95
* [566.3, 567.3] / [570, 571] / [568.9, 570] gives -0.93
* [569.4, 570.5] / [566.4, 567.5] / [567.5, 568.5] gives -1.15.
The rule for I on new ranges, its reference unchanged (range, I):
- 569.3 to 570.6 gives 570.152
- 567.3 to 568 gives 567.794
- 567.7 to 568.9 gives 568.448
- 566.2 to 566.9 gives 566.618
